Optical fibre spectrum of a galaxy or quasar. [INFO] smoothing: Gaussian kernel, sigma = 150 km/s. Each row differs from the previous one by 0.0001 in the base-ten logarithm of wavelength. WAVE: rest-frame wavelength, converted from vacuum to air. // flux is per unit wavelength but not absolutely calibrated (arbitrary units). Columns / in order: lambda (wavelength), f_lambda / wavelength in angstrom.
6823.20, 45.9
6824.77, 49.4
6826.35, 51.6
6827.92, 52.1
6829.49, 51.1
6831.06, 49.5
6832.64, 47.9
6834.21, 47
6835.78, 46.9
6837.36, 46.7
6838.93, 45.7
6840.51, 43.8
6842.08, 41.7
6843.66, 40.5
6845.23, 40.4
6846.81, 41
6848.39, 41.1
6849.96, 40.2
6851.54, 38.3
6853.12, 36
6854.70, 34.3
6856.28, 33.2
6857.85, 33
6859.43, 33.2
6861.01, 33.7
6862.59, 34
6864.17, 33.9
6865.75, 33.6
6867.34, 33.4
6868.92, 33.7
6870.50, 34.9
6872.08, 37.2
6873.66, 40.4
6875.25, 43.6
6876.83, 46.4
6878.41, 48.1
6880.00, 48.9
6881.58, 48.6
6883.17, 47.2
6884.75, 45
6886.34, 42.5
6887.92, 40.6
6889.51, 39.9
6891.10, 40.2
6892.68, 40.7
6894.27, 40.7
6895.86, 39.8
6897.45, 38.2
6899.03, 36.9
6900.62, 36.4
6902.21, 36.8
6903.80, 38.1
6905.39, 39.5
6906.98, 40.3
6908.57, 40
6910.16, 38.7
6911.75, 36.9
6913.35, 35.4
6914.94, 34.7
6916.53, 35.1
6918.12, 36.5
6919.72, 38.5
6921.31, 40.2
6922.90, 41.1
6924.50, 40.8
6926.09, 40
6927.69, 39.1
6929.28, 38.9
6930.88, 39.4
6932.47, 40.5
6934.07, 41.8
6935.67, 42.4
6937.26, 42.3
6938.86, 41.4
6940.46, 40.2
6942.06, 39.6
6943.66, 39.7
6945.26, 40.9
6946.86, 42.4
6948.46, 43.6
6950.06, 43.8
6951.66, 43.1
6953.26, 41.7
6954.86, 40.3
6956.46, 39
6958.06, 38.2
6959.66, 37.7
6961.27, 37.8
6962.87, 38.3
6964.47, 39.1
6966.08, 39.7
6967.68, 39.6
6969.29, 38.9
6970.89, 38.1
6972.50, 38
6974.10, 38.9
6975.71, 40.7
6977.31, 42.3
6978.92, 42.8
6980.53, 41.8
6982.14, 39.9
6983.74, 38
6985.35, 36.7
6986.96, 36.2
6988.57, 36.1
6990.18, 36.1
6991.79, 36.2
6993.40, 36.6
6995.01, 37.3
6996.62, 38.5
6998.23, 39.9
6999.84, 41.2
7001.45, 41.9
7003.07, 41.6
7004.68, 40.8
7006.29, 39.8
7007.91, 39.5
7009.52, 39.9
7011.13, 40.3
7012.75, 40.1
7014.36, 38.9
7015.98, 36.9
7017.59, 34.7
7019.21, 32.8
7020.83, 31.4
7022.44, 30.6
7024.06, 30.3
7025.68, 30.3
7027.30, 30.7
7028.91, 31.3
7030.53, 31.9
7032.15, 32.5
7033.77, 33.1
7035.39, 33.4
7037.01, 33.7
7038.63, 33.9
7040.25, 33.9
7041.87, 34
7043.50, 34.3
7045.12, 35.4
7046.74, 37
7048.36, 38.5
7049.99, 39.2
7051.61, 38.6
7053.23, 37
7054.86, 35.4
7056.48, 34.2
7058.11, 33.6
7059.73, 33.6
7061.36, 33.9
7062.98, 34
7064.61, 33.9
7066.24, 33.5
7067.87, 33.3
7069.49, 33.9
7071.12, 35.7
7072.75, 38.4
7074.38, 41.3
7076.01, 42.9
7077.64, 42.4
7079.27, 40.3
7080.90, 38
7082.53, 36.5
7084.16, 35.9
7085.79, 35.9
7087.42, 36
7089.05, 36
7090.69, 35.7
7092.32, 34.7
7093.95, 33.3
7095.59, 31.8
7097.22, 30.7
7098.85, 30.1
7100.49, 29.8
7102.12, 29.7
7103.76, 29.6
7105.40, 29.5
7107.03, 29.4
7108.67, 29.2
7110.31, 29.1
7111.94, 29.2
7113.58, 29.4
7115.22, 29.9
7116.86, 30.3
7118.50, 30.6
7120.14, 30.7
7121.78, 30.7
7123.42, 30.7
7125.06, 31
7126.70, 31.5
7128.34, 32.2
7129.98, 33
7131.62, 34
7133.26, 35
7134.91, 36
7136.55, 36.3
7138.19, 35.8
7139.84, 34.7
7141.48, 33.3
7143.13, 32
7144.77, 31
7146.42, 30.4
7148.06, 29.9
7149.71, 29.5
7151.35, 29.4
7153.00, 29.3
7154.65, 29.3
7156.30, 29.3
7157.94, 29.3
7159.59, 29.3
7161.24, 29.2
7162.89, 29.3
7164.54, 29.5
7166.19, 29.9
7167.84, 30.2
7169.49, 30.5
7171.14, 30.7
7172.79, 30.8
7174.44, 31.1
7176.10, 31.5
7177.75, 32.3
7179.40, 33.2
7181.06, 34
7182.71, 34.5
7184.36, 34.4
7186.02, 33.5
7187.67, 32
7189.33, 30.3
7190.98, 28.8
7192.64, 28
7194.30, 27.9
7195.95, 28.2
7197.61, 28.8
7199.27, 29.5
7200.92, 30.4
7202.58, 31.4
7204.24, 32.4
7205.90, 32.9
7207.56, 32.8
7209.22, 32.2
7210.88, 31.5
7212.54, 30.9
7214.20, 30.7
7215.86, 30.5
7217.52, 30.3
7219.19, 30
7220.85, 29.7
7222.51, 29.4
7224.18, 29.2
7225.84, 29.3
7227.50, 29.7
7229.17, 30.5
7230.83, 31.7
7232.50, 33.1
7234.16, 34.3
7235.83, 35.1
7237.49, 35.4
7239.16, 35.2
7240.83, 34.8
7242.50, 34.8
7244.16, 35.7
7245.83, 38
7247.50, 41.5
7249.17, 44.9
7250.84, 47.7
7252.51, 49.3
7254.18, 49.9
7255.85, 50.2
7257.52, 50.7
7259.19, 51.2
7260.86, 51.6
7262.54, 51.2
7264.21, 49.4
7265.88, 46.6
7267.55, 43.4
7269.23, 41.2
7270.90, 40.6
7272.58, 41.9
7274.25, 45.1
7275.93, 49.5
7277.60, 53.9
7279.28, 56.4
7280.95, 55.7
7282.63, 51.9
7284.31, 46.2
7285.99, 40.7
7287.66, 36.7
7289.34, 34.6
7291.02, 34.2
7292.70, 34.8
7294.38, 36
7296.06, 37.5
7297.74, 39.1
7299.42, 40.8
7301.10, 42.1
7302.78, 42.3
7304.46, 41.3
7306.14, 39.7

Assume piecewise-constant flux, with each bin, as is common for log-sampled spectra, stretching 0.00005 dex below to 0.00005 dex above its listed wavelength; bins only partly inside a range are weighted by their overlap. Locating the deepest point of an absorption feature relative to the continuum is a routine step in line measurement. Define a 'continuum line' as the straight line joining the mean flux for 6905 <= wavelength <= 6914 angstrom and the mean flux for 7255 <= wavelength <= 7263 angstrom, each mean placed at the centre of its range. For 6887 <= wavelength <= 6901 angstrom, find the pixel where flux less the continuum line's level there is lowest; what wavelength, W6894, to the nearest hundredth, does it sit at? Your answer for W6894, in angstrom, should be 6900.62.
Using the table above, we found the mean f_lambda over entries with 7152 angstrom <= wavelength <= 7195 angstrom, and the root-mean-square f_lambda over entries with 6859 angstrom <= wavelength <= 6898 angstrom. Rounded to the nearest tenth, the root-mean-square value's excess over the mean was 9.6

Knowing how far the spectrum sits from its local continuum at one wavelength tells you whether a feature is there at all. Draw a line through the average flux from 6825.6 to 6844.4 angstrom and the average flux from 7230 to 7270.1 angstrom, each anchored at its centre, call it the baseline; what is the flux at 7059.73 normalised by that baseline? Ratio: 0.75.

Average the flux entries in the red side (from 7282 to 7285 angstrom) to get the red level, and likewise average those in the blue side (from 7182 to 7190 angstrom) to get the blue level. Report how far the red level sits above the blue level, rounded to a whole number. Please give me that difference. 16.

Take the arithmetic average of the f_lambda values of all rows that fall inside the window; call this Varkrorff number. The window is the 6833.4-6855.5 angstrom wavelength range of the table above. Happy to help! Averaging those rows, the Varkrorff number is 42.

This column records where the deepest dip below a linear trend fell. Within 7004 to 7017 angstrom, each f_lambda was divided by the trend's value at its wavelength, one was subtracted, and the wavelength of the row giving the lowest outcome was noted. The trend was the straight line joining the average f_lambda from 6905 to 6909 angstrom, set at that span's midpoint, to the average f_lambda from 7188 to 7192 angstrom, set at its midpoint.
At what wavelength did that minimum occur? 7015.98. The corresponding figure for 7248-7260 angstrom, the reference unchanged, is 7249.17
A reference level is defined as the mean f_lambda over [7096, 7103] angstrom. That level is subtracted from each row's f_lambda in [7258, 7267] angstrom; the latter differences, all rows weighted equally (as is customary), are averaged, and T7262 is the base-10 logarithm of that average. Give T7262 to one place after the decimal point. 1.3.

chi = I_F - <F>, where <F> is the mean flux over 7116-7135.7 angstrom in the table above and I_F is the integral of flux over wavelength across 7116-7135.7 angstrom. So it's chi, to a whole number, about 601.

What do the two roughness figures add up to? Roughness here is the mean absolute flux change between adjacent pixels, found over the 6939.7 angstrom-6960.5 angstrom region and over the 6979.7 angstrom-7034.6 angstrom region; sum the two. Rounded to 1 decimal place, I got 1.7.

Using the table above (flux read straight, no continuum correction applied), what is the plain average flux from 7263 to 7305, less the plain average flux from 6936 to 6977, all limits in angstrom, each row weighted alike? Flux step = 3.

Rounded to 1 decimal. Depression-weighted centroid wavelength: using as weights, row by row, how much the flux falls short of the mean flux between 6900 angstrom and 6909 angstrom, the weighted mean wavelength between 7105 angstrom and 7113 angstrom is 7108.7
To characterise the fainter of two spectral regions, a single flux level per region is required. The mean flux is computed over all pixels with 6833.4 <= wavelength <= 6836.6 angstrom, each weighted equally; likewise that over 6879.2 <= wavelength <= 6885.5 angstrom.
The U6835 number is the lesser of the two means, 47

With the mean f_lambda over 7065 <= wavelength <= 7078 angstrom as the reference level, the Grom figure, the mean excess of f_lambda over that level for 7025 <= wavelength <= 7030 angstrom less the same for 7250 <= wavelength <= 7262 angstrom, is -19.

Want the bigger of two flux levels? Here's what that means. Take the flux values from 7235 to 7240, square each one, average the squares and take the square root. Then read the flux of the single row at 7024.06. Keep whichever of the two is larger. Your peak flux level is 35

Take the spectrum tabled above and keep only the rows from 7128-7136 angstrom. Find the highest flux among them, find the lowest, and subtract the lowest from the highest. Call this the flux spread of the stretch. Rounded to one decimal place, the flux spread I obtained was 3.8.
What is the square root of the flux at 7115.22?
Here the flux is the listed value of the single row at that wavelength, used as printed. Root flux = 5.47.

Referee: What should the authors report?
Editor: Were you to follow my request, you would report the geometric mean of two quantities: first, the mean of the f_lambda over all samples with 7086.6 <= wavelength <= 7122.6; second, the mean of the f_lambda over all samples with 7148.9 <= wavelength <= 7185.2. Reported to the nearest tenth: 31.0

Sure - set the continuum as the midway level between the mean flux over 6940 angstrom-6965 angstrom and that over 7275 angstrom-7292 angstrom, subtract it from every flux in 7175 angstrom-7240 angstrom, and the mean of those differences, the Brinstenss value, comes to -11.7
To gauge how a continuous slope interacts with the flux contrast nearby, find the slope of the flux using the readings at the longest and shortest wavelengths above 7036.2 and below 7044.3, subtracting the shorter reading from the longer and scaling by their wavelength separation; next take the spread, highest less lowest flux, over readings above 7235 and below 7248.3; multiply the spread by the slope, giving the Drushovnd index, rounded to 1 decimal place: 0.6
